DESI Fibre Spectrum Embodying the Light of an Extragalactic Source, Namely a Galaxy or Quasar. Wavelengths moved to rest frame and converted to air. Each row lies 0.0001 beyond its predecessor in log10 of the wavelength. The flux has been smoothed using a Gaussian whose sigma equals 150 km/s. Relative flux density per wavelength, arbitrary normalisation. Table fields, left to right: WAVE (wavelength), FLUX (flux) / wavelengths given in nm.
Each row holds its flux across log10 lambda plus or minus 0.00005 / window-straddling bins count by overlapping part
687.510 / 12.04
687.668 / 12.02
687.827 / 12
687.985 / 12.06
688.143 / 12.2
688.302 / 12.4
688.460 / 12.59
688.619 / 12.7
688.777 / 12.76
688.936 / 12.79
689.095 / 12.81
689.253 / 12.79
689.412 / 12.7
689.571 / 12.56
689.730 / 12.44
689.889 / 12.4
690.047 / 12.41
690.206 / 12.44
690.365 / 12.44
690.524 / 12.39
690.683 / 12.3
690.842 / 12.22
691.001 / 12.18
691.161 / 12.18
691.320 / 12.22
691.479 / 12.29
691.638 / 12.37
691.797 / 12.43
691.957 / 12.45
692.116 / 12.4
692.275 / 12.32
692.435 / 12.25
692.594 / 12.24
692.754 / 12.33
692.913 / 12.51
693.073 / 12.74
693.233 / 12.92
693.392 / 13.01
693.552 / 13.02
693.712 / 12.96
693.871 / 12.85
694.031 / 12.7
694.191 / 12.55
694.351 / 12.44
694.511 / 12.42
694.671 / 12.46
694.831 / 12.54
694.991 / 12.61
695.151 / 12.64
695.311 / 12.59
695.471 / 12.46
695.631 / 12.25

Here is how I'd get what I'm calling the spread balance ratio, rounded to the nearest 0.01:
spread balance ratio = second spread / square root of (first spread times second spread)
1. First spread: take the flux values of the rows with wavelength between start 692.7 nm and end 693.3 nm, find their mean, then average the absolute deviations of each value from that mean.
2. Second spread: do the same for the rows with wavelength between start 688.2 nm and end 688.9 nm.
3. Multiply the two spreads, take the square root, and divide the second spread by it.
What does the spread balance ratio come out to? 0.76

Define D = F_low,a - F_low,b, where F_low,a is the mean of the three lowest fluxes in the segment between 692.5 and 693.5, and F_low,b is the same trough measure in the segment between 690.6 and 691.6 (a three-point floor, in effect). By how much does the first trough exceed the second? 0.17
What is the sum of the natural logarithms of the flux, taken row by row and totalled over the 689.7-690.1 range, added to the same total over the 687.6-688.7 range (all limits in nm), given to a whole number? 25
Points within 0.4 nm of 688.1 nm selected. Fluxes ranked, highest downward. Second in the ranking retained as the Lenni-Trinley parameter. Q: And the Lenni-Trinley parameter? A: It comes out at 12.4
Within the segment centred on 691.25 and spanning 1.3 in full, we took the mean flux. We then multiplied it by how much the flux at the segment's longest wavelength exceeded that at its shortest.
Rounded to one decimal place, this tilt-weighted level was 1.6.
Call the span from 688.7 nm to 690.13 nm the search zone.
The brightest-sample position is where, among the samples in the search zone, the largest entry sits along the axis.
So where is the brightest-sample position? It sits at 689.095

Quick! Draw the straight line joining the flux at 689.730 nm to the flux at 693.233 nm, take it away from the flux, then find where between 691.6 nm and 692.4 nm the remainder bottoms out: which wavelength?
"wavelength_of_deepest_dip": 692.275 nm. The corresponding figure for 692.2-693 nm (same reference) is 692.594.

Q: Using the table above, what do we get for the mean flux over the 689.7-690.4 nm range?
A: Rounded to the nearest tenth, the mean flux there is 12.4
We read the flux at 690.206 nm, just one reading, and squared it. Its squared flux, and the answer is 154.8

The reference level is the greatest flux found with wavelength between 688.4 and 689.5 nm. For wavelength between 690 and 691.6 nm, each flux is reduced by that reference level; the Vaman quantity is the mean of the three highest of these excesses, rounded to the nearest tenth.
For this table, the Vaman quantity -0.4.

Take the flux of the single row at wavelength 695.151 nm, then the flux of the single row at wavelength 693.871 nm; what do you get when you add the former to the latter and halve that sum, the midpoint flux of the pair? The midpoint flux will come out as 12.7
